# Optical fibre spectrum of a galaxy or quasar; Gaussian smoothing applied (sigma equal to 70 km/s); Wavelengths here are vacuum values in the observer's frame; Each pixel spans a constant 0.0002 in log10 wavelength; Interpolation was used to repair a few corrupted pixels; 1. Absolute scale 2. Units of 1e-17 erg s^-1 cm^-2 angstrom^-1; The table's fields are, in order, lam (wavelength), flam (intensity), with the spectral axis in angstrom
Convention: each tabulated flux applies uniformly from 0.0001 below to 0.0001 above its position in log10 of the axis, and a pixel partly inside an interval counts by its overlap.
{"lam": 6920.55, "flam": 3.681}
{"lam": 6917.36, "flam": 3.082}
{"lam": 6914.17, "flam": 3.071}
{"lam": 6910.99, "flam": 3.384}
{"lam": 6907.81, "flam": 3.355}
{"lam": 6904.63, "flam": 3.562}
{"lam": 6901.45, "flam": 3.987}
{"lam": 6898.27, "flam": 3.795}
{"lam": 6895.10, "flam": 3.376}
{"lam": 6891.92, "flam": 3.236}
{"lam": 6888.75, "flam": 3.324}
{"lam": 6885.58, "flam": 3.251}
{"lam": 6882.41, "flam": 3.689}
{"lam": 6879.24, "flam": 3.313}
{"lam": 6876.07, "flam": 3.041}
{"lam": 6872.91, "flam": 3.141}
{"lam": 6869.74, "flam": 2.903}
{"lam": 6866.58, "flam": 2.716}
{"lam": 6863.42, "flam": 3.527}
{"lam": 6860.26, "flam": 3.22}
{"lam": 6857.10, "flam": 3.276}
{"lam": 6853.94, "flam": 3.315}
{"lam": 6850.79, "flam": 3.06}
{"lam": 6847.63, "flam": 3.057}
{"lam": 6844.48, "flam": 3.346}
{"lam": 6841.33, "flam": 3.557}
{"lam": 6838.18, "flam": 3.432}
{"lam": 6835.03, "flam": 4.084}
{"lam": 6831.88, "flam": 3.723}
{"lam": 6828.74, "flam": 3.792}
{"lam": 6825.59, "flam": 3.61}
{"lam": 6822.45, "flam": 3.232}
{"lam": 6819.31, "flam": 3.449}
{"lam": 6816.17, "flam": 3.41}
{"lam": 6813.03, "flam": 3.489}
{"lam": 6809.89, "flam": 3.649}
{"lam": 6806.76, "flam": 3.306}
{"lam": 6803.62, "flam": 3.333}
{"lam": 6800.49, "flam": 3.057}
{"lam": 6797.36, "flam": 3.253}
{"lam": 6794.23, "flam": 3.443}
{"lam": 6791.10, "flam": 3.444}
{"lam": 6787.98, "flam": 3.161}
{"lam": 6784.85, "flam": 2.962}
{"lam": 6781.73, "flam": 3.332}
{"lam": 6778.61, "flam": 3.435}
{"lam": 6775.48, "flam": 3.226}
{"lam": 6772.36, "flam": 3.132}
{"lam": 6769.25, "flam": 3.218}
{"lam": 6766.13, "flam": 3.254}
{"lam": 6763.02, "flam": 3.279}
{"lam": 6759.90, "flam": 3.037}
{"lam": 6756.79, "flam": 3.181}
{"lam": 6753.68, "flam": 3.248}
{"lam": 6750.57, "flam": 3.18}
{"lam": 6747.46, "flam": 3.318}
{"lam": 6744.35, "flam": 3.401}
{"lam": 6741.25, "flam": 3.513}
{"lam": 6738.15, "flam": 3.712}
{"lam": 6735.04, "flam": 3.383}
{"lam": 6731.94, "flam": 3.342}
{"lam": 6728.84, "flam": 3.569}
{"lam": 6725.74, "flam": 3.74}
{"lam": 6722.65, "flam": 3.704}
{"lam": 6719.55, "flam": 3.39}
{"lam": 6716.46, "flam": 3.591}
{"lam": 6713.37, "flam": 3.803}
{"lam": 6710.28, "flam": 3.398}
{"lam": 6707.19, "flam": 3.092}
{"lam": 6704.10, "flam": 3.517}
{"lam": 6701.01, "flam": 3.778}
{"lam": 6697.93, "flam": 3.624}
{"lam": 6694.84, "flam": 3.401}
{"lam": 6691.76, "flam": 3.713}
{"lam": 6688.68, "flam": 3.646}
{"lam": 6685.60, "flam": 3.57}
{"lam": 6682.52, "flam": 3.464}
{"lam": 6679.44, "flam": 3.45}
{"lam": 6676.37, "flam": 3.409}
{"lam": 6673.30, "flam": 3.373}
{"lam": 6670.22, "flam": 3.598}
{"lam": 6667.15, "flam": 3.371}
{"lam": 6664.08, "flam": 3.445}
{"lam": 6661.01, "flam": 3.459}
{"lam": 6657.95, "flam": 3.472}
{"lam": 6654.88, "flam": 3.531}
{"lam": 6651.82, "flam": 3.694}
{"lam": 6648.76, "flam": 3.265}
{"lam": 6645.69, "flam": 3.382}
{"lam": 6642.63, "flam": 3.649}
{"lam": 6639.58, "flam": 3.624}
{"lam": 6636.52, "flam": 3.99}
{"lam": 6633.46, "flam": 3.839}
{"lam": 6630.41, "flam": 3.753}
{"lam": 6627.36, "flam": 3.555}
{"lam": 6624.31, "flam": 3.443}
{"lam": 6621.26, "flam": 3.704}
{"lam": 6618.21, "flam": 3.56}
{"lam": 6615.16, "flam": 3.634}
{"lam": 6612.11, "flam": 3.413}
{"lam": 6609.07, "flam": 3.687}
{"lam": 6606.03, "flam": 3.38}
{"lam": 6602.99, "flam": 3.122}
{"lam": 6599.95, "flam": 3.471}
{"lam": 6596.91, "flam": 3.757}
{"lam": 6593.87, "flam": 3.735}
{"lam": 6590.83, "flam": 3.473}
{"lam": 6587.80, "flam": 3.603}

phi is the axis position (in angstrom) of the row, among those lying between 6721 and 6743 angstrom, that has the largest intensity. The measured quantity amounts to 6725.74 angstrom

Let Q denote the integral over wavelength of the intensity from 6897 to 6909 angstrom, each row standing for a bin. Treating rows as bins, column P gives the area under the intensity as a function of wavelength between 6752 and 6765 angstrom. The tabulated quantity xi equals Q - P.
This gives 3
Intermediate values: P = 41.5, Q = 44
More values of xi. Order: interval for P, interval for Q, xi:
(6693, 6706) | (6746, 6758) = -8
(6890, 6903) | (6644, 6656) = -5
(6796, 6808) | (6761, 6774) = 3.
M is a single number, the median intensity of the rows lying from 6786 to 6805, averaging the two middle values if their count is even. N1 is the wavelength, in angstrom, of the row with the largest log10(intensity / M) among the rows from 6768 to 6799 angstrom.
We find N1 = 6791.10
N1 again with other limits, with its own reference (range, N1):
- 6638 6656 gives 6651.82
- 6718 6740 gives 6725.74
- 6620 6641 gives 6636.52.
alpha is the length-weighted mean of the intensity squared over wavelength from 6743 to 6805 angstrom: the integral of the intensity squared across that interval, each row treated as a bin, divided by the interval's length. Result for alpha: 10.5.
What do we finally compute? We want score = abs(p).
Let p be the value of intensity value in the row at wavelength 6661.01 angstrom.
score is 3.5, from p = 3.459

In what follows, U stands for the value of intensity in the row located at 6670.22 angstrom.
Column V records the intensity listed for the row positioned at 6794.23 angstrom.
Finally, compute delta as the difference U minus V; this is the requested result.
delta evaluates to 0.2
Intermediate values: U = 3.598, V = 3.443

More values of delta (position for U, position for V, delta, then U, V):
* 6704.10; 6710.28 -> 0.1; 3.517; 3.398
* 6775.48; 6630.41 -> -0.5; 3.226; 3.753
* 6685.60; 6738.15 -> -0.1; 3.57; 3.712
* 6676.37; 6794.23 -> 0.0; 3.409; 3.443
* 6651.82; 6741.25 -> 0.2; 3.694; 3.513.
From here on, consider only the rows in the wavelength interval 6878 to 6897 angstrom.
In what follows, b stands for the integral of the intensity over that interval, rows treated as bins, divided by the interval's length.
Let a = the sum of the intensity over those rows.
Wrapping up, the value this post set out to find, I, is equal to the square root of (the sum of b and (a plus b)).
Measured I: 5.19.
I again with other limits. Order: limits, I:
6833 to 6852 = 5.24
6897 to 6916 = 5.31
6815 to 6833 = 5.32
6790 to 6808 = 5.14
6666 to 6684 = 5.25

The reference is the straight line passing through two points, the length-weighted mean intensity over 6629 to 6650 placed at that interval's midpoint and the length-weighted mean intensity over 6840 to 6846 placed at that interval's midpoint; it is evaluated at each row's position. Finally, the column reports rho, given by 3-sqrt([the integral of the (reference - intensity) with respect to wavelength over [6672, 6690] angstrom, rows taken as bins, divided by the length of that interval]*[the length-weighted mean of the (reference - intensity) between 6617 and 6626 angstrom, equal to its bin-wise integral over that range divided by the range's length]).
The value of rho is 2.89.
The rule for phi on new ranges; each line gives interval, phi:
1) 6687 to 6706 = 6701.01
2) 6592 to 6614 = 6596.91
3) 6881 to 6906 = 6901.45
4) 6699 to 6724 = 6713.37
